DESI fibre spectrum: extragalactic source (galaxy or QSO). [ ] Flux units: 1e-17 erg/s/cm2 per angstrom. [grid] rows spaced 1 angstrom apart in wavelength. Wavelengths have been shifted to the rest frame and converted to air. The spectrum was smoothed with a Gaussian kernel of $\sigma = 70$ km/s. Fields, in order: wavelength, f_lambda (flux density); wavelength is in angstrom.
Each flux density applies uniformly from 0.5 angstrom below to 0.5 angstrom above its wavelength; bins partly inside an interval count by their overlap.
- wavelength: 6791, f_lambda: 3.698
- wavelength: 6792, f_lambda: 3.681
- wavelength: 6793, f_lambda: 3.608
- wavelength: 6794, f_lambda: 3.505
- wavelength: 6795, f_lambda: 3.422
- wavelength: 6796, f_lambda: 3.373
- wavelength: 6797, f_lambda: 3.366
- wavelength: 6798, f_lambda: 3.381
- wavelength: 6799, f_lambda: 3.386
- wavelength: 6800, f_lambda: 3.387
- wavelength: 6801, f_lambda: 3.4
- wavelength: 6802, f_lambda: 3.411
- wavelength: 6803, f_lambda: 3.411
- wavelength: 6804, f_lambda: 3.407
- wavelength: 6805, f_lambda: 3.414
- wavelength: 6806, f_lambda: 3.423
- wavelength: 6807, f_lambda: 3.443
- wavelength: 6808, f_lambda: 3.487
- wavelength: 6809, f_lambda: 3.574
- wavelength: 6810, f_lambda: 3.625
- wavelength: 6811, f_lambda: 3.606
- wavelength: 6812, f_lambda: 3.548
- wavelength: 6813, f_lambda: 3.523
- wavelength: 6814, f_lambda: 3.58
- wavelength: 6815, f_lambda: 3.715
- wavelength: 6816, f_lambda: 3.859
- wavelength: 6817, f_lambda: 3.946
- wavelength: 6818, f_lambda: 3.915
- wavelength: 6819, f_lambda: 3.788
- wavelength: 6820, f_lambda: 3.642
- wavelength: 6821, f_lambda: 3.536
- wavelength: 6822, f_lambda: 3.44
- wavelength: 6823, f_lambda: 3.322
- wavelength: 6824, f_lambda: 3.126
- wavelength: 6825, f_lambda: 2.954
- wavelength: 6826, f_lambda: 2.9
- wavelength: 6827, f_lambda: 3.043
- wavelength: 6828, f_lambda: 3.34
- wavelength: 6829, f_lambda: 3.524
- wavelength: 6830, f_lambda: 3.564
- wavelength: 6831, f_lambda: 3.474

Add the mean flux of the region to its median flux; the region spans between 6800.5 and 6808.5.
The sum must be 6.84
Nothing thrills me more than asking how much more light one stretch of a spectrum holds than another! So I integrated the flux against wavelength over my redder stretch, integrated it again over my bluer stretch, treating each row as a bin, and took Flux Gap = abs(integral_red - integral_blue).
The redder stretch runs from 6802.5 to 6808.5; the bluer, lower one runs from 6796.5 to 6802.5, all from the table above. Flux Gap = 0.3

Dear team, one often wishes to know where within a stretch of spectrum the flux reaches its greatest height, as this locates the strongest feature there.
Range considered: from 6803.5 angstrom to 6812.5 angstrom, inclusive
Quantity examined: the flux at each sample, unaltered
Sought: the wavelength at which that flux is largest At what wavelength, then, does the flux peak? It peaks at 6810 angstrom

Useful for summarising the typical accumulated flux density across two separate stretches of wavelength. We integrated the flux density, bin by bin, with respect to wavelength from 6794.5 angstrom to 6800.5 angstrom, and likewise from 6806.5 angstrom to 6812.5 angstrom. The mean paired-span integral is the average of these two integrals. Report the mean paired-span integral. 20.8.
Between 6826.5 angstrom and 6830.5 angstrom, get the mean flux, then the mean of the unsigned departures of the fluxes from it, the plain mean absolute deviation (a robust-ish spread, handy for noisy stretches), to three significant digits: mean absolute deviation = 0.176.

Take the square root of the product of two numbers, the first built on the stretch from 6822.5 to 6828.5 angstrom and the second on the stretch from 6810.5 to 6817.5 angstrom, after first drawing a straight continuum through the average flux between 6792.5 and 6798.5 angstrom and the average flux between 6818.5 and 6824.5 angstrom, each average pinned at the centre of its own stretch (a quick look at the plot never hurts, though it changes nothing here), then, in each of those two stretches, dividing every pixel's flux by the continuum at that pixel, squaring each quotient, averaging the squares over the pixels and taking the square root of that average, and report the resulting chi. 0.98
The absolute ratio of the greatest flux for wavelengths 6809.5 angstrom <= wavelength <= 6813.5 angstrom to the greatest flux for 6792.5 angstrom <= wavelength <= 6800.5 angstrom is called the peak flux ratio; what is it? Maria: 1.00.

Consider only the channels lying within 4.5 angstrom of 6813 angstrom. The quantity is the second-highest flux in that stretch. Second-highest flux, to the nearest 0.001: 3.859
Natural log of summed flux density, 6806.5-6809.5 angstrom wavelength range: 2.35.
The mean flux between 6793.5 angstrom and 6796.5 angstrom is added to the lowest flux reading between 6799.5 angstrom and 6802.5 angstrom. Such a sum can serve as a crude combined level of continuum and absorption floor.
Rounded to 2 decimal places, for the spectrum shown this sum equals 6.82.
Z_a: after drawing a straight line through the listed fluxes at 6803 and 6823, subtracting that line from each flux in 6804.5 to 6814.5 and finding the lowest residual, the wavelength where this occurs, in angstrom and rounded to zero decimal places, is 6805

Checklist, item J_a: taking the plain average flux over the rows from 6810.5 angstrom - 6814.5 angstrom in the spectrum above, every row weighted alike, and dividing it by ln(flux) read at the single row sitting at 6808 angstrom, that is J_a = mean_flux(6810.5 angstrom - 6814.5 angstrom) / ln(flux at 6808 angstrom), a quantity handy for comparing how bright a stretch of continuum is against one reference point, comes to 2.85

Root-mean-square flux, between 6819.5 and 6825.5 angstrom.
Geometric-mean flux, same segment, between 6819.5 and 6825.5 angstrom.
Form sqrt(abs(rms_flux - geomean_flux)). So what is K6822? 0.130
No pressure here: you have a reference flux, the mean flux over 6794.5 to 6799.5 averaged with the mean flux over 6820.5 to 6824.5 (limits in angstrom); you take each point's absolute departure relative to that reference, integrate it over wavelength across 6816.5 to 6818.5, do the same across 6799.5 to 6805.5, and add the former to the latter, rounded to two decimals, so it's 1.32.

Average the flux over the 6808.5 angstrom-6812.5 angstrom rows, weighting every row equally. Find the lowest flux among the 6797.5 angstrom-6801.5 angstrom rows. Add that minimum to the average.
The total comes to 6.97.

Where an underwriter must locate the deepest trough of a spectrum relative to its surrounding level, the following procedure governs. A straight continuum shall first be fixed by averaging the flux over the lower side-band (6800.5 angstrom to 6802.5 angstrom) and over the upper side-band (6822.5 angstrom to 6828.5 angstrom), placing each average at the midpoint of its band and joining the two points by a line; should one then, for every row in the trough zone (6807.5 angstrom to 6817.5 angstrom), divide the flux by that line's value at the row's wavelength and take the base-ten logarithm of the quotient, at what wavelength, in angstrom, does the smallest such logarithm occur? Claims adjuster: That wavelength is 6808 angstrom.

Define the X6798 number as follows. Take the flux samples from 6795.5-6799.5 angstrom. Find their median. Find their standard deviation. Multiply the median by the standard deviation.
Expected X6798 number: 0.03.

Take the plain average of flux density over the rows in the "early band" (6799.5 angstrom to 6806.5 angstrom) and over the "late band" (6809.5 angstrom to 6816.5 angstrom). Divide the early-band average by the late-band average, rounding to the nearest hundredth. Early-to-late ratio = 0.94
